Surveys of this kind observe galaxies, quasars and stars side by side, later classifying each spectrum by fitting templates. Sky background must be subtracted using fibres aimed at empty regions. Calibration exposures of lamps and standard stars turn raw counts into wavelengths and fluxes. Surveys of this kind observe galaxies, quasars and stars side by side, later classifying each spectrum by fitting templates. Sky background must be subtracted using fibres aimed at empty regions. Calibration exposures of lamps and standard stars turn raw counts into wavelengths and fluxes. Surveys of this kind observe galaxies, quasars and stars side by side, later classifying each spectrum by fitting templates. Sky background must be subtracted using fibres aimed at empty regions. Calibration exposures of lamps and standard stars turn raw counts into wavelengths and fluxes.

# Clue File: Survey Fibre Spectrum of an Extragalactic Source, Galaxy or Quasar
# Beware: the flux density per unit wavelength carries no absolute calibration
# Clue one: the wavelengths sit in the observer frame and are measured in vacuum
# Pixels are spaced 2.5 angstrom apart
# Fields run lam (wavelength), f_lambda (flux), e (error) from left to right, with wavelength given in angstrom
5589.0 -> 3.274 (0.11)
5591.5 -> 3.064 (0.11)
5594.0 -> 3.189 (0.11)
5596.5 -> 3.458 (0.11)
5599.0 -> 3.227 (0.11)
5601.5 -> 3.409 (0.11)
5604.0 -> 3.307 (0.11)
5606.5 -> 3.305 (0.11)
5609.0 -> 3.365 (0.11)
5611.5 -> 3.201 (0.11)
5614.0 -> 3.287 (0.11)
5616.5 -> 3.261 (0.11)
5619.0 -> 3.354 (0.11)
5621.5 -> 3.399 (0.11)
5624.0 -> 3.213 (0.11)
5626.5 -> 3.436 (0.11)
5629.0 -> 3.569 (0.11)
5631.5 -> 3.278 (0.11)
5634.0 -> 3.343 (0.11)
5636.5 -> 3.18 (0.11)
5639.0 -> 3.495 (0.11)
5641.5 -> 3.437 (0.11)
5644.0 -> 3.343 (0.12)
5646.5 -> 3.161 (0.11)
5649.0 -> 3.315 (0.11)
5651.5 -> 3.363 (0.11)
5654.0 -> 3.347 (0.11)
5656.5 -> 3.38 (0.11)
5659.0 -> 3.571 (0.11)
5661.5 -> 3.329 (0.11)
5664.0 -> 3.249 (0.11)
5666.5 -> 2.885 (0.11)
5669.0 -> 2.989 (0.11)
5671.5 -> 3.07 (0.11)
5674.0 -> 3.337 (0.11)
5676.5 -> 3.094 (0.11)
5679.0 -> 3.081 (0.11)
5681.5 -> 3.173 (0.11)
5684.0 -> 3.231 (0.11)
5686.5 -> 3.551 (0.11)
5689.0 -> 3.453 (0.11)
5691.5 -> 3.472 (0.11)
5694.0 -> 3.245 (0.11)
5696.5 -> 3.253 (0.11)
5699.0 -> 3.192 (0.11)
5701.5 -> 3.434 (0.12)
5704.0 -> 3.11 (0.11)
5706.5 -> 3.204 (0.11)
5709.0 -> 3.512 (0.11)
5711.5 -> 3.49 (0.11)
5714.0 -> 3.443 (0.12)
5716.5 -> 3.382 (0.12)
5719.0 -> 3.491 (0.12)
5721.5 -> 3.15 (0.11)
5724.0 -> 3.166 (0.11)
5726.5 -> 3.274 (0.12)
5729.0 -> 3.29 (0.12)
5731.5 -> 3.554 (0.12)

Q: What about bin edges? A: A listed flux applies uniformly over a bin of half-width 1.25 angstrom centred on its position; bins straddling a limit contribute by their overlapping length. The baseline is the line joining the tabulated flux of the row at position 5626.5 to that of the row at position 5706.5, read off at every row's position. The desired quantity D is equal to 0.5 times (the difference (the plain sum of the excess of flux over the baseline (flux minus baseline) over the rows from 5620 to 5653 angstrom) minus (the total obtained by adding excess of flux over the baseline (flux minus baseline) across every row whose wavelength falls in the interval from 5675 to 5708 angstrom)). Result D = -0.5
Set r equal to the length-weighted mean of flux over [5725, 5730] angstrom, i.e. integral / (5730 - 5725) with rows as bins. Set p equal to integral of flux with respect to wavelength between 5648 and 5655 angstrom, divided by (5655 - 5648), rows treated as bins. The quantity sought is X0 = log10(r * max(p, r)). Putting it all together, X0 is 1.04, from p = 3.34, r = 3.28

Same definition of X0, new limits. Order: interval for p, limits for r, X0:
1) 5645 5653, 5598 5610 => 1.04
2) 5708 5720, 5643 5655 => 1.06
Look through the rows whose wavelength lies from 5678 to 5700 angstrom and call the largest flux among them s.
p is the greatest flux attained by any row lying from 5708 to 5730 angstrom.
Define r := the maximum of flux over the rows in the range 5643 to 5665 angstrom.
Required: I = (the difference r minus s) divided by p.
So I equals 0.01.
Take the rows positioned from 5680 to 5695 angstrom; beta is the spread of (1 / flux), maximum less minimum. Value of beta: 0.034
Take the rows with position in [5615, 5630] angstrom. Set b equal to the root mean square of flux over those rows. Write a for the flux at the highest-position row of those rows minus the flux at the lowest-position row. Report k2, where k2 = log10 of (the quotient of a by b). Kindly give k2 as -1.04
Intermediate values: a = 0.31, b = 3.37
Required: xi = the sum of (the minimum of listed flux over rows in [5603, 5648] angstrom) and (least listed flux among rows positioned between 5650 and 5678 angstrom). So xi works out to 6.05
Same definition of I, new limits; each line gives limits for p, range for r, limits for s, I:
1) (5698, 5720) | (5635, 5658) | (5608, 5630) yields -0.02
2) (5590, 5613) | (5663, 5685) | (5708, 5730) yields -0.05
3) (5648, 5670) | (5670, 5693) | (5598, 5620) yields 0.04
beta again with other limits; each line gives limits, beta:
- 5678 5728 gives 0.043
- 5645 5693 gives 0.067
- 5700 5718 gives 0.037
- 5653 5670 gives 0.067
